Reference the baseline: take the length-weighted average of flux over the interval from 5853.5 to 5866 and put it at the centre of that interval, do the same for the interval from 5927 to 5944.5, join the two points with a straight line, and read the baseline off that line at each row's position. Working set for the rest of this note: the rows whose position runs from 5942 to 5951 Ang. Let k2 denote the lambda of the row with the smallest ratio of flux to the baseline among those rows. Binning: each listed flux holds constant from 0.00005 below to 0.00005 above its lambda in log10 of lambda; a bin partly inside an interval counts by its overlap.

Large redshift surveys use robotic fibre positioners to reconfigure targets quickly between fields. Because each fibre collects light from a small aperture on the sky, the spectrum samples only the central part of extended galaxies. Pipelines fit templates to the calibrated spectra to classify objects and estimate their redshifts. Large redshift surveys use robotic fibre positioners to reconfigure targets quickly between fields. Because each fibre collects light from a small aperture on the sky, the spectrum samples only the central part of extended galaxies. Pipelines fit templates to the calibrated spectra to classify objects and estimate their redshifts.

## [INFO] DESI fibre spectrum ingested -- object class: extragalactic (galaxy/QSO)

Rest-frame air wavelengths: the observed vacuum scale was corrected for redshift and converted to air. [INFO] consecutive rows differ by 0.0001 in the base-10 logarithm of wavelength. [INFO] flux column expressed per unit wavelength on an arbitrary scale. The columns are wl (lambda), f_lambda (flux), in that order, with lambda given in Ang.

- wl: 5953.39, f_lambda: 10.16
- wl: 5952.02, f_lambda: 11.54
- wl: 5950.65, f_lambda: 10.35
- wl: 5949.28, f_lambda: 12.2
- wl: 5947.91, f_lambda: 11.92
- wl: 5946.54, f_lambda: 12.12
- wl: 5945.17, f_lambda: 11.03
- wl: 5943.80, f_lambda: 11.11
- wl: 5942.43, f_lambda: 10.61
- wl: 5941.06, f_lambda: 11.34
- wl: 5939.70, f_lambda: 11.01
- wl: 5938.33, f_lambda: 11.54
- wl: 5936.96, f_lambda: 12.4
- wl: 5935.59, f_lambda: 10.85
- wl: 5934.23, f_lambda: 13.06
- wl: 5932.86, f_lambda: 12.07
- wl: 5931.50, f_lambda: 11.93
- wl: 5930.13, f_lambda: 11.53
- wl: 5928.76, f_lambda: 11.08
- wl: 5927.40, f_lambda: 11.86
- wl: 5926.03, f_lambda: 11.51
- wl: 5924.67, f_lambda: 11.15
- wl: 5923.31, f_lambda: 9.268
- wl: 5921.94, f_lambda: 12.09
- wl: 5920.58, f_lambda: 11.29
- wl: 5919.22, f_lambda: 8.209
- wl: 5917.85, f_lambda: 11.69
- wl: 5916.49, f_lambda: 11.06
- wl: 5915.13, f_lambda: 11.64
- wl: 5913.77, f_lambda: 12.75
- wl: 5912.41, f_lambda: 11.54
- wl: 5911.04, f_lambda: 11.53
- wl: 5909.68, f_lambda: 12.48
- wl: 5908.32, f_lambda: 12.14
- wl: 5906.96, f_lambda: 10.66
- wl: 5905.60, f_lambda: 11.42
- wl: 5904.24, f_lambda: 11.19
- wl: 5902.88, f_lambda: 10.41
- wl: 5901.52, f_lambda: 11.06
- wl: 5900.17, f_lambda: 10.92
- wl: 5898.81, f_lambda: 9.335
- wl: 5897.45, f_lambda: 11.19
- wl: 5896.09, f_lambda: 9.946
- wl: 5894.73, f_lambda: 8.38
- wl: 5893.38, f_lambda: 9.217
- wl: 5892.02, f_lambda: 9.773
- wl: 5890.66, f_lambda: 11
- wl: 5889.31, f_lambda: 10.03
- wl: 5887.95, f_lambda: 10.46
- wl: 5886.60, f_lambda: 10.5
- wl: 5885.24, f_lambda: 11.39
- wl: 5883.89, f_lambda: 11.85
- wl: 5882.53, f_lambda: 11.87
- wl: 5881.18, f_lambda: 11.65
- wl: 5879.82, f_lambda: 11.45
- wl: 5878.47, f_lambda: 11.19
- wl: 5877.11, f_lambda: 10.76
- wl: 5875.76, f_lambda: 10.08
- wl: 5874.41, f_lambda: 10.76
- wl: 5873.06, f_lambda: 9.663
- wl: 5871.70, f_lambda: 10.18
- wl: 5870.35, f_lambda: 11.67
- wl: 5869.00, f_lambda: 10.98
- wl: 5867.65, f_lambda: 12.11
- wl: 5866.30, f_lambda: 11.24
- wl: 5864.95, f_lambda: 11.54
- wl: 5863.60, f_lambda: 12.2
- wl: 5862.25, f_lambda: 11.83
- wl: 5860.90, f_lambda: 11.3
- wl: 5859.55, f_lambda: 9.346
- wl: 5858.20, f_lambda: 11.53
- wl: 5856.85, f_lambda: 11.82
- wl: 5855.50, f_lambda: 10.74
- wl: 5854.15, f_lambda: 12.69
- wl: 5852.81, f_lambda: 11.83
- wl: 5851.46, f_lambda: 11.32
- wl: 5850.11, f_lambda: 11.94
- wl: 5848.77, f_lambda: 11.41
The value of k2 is 5950.65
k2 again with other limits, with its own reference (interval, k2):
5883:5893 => 5892.02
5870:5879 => 5873.06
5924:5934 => 5928.76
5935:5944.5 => 5942.43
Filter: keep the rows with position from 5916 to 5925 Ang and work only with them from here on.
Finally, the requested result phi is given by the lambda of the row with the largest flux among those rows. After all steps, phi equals 5921.94 Ang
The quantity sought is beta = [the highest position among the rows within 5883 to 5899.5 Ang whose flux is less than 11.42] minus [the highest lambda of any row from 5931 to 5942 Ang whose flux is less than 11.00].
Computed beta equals -36.8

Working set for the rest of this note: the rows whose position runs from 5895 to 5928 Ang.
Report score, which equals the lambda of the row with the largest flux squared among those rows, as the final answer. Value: 5913.77 Ang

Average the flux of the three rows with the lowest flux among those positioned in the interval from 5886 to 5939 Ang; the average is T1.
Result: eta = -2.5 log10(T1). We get -2.34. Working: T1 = 8.6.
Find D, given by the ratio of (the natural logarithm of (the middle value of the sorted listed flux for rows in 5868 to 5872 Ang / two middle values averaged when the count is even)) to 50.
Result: 0.0479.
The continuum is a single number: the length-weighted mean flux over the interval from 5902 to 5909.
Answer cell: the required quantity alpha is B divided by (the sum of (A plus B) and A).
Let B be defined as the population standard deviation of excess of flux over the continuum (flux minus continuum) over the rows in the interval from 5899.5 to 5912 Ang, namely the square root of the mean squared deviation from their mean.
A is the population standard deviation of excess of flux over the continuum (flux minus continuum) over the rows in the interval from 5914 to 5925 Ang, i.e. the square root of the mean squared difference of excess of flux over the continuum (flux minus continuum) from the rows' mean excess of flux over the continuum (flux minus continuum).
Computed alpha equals 0.20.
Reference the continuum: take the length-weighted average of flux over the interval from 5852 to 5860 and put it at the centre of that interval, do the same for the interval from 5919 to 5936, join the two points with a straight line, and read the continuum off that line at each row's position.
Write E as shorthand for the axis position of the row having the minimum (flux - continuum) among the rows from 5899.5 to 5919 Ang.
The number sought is 5902.88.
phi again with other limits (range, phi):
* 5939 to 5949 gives 5946.54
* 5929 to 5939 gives 5934.23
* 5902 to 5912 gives 5909.68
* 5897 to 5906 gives 5905.60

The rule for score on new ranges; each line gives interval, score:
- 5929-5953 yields 5934.23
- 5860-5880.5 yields 5863.60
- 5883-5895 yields 5883.89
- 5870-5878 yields 5870.35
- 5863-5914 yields 5913.77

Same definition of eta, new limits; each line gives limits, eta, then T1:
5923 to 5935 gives -2.55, 10.5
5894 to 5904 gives -2.41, 9.2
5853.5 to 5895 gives -2.38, 9.0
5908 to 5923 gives -2.52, 10.2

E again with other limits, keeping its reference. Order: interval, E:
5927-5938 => 5935.59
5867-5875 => 5873.06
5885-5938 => 5919.22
